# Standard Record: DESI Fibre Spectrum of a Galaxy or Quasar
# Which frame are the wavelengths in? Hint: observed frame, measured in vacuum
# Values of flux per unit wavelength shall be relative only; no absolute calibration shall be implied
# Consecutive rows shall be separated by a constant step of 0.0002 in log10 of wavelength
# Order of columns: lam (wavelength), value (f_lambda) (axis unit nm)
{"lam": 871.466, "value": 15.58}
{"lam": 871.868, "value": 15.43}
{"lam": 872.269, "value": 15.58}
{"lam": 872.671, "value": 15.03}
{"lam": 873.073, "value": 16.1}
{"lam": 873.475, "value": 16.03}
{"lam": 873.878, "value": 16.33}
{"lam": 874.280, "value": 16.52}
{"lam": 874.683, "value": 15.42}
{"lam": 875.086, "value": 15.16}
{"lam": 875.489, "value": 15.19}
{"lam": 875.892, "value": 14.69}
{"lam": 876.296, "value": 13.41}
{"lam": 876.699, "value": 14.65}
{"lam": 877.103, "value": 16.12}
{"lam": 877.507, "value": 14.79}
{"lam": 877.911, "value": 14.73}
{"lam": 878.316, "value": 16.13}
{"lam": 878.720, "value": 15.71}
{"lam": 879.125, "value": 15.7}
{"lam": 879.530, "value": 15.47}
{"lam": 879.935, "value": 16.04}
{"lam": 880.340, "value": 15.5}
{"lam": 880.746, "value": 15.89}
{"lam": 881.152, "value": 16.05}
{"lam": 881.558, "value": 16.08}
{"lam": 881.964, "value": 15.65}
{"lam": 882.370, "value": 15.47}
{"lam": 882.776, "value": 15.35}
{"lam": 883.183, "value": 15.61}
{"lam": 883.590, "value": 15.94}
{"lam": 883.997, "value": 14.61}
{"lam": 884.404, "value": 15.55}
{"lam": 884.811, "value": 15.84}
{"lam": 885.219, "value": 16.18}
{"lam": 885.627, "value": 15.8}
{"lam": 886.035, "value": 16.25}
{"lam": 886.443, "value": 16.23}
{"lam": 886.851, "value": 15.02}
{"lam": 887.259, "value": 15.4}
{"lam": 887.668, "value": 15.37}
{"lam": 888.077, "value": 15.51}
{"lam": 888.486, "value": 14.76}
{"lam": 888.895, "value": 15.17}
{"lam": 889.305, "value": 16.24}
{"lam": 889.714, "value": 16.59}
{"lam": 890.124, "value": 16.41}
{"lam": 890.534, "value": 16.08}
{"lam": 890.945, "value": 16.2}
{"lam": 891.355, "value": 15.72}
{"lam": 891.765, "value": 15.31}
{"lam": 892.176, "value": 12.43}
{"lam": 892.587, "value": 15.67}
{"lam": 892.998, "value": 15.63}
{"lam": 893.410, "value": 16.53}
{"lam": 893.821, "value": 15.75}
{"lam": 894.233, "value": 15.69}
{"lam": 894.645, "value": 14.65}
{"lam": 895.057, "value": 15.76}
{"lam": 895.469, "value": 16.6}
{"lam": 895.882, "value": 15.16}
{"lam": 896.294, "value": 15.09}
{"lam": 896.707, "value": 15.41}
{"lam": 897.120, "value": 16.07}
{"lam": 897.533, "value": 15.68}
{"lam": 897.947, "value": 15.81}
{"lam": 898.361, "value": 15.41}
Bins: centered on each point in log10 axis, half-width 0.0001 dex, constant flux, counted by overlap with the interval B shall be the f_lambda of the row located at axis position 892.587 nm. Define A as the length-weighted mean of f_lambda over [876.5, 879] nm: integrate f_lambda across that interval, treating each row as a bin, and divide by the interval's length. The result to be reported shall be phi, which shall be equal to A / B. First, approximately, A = 15.4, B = 15.67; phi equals 0.98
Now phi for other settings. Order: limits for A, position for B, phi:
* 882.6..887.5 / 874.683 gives 1.01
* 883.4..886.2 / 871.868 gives 1.02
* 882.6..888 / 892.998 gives 1.00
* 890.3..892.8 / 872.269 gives 0.98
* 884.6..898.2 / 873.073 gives 0.97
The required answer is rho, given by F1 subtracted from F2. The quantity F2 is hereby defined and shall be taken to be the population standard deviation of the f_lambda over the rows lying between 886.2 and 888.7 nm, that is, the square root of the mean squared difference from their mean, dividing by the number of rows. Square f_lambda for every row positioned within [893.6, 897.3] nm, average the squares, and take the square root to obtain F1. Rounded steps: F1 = 15.6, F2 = 0.46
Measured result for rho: -15.1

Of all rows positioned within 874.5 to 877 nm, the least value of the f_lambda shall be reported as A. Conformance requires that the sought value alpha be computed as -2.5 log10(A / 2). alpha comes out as -2.07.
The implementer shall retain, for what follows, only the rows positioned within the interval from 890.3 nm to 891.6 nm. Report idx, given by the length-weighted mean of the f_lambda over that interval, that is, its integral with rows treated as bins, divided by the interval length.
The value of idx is 16.0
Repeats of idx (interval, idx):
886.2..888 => 15.5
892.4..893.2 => 15.7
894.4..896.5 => 15.5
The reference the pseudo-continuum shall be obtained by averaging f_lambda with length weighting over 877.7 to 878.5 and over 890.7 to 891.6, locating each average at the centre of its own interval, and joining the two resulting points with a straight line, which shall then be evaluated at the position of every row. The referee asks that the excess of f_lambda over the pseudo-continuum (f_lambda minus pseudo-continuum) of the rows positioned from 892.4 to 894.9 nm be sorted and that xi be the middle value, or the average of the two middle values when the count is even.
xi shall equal -0.4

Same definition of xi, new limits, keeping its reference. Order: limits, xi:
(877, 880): 0.3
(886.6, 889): -0.6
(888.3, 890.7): 0.3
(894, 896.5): -0.7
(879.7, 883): 0.2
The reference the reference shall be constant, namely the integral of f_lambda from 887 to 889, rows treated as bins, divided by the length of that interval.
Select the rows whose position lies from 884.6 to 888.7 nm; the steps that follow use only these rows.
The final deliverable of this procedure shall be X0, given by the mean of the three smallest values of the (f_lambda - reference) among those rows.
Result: -0.19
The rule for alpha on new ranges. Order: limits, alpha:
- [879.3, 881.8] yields -2.22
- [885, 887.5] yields -2.19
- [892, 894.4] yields -1.98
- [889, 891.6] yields -2.24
